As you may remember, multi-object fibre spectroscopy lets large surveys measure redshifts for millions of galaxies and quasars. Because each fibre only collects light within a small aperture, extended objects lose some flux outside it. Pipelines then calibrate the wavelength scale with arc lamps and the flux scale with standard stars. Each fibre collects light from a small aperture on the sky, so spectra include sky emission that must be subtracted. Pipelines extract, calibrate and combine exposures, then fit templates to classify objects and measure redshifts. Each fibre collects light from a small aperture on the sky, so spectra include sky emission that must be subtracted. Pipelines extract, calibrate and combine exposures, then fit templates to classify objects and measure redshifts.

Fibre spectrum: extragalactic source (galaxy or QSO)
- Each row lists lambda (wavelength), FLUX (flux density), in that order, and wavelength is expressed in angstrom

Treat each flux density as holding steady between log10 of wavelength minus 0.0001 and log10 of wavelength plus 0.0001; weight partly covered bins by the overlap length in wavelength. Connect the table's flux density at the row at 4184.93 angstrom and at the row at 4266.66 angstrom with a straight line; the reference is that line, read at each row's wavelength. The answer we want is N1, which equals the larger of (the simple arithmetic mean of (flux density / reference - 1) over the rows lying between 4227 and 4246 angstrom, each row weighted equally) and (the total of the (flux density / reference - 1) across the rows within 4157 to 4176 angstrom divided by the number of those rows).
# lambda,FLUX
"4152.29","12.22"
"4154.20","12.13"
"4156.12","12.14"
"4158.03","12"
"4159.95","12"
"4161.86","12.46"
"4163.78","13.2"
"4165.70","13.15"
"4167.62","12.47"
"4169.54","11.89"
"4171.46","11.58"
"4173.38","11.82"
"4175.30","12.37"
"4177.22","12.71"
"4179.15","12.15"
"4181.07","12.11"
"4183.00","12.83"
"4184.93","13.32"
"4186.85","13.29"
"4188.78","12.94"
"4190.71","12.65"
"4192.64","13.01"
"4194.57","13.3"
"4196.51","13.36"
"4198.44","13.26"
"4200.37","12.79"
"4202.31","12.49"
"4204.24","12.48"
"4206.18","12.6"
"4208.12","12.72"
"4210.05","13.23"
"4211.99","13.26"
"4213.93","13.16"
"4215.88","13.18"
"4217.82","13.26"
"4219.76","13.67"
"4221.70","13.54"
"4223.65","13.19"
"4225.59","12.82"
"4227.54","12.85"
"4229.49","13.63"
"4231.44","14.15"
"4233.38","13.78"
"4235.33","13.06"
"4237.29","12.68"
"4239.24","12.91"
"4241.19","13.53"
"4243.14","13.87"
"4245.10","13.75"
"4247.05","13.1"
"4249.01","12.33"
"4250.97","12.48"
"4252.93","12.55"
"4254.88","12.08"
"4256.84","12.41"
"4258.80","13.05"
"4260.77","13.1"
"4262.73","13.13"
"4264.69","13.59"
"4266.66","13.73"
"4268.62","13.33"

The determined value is -0.012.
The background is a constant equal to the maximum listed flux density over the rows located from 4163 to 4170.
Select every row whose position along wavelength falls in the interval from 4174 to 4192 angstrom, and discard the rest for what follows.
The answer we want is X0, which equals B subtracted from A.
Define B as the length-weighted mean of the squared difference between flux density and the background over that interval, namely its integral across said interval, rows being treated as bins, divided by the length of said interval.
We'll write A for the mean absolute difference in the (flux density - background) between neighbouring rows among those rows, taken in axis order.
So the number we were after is -0.09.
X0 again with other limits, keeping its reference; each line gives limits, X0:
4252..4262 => -0.08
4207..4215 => 0.15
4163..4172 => -0.51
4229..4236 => 0.15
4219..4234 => 0.11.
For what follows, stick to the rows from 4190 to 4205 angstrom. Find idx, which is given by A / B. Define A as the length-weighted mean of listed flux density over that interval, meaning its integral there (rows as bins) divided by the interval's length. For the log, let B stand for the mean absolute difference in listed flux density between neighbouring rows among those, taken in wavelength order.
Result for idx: 57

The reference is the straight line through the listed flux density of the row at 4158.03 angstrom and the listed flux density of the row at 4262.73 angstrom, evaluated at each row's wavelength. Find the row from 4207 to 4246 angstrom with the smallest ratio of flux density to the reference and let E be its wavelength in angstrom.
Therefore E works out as 4237.29 angstrom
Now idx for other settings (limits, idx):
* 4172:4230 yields 47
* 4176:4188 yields 35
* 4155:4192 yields 34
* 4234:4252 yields 32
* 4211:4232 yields 48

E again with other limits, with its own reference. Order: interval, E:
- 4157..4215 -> 4171.46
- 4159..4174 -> 4171.46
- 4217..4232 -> 4225.59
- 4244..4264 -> 4254.88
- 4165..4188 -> 4171.46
